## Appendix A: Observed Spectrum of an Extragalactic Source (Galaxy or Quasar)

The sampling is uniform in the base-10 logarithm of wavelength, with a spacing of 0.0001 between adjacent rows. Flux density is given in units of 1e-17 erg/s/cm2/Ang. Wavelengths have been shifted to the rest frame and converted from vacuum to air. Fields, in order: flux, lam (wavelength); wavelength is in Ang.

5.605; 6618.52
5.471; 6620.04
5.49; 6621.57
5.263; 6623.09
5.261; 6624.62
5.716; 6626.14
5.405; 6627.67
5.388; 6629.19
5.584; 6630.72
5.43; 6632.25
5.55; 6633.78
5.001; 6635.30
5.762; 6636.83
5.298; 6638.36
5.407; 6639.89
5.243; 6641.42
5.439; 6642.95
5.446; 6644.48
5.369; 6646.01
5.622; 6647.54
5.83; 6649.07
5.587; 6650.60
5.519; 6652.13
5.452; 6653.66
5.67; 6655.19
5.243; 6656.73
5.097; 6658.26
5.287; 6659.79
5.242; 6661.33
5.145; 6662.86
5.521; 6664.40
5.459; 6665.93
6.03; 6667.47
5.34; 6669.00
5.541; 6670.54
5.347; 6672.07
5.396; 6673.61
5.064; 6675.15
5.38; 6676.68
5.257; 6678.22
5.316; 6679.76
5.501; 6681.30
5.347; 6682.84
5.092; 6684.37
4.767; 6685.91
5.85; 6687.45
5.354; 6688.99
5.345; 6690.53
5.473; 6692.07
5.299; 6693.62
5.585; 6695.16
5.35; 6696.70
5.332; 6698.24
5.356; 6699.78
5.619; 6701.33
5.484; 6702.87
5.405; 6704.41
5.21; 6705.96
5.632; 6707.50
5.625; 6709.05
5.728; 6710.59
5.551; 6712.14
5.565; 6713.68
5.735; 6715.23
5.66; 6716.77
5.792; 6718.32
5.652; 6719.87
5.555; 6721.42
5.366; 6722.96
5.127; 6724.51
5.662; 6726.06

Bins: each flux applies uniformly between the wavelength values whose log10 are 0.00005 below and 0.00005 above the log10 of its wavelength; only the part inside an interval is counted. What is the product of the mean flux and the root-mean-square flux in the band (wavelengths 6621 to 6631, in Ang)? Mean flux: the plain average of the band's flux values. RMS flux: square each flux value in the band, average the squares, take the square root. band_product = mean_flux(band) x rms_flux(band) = 29.6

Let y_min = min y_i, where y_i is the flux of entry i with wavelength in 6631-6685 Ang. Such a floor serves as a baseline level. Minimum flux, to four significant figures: 5.001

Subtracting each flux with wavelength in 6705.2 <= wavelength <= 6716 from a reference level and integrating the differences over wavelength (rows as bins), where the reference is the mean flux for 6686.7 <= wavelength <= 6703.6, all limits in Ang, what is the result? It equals -1.3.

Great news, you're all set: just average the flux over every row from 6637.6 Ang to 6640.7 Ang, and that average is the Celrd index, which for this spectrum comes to 5.35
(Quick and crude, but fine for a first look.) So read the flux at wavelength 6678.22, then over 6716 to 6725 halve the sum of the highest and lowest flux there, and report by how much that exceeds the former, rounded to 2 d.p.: 0.20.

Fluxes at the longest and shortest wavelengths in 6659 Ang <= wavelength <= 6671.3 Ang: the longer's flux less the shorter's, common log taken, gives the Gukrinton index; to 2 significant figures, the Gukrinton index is -0.60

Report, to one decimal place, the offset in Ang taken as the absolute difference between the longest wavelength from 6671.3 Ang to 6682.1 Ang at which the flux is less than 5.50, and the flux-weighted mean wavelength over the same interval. 3.1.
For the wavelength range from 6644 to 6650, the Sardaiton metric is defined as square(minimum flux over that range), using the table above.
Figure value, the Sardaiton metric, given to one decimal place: 28.8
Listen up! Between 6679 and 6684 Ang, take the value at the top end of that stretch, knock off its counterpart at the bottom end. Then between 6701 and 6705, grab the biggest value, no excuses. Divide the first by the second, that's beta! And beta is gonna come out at 0.01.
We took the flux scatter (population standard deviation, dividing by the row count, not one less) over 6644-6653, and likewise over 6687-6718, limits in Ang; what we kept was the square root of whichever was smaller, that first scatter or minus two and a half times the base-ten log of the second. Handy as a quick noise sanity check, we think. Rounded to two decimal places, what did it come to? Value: 0.38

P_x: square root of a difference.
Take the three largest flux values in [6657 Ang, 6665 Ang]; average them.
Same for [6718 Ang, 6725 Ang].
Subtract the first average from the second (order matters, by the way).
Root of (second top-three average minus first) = 0.56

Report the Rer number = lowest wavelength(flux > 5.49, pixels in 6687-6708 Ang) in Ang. 6687.45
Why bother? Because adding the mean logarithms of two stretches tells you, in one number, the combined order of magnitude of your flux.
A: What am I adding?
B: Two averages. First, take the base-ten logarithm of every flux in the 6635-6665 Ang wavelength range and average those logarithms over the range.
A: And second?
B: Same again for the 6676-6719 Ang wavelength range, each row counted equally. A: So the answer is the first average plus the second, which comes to 1.47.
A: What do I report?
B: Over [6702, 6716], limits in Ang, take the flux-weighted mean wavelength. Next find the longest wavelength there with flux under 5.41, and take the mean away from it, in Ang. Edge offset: -3.2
